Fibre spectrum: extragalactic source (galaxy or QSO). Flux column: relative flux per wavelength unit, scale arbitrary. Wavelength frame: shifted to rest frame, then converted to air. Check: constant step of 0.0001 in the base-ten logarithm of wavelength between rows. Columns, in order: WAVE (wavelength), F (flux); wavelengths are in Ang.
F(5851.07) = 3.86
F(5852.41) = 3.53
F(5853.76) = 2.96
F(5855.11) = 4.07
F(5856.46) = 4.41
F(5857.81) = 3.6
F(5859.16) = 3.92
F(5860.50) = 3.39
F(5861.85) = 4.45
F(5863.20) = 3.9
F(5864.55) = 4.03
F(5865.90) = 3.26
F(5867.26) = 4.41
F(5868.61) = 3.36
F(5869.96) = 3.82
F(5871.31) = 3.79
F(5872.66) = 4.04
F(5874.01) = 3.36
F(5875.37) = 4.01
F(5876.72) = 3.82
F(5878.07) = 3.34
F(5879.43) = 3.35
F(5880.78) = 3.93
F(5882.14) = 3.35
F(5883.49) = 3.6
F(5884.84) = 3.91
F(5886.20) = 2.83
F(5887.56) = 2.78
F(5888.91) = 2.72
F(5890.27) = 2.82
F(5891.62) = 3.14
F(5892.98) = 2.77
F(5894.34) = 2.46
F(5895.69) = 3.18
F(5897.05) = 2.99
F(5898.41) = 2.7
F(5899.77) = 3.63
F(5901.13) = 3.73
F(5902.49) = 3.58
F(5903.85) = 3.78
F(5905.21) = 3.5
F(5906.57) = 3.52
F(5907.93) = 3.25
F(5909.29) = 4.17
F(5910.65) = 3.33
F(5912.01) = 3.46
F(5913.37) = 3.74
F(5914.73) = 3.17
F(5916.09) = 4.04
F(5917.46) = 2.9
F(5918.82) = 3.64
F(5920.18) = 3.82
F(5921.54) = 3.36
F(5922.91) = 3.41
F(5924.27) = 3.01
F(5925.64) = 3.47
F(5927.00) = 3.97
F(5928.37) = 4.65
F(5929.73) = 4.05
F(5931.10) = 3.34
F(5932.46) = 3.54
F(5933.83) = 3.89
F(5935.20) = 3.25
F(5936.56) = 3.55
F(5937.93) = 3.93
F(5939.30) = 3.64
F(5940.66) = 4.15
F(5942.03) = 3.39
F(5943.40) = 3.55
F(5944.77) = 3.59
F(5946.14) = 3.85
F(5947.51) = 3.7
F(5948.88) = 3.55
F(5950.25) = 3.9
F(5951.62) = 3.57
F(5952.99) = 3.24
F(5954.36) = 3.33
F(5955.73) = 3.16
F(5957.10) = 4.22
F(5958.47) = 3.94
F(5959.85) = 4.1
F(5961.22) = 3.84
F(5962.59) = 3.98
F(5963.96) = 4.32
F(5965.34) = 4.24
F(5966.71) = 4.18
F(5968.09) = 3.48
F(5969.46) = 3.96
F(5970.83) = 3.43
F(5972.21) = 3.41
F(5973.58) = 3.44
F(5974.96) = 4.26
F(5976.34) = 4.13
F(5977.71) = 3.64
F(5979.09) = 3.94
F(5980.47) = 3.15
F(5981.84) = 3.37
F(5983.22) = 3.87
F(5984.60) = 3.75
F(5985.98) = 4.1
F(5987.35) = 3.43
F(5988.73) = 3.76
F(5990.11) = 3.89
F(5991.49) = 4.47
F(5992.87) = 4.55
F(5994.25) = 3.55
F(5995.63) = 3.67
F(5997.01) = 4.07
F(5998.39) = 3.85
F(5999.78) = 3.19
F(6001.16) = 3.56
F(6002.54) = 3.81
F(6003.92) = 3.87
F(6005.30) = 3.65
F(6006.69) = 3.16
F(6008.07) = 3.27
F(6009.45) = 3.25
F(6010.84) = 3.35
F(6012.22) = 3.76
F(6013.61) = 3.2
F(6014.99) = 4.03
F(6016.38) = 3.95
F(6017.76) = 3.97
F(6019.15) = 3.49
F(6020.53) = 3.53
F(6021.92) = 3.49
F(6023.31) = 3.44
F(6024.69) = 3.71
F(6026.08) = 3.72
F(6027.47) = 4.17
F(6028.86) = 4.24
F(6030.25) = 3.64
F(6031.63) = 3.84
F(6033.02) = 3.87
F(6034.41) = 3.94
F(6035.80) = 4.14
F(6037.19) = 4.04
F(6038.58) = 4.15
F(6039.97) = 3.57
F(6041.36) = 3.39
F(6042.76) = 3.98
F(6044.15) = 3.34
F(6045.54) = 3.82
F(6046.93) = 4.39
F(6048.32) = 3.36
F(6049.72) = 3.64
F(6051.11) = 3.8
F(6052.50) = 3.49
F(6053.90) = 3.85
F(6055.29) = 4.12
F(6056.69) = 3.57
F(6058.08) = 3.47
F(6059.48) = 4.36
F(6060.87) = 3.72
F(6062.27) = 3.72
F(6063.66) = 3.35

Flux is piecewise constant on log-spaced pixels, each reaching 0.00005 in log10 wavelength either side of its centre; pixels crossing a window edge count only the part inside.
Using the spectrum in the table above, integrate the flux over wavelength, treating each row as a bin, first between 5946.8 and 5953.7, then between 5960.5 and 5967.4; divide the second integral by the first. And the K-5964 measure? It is 1.15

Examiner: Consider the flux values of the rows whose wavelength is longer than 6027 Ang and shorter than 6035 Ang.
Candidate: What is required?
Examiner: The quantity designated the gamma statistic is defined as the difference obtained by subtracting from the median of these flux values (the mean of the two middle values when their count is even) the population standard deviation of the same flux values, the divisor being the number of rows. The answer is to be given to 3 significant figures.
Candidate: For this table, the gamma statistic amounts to 3.70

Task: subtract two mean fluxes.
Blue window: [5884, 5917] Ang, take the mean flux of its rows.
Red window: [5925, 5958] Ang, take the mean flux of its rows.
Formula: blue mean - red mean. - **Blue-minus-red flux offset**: -0.39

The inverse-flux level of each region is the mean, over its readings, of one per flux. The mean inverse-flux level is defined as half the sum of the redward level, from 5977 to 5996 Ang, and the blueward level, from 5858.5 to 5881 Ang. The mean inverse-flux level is 0.267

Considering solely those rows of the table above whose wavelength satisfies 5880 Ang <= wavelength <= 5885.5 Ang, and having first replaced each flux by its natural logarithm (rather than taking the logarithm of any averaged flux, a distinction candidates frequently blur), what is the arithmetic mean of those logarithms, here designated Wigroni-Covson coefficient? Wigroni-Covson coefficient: 1.31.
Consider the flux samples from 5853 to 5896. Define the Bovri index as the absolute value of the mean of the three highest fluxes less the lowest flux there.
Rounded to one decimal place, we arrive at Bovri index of 2.0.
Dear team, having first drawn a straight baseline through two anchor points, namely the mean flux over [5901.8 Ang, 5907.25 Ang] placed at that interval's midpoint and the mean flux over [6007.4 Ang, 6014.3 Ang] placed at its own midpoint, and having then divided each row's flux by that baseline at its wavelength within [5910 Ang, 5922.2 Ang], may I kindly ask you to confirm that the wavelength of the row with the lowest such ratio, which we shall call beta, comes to 5917.46 Ang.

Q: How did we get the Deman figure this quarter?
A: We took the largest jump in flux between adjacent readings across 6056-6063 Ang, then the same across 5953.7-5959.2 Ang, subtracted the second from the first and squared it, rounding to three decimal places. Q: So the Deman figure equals 0.029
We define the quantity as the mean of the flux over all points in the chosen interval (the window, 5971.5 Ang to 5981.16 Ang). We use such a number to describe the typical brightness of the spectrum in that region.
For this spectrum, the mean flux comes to 3.71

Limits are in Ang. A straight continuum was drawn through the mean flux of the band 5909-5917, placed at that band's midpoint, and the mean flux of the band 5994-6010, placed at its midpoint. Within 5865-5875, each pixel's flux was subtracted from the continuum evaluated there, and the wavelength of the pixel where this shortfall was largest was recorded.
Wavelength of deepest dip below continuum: 5865.90 Ang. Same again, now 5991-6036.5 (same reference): 6006.69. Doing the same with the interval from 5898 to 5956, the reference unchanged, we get 5898.41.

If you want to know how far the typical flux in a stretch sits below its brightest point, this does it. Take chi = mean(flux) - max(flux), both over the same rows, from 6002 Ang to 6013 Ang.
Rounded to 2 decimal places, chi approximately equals -0.36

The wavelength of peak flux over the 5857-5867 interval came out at 5861.85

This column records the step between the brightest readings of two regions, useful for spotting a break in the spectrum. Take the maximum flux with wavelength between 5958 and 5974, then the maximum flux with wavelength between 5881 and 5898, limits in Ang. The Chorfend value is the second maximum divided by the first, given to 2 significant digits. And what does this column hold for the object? 0.91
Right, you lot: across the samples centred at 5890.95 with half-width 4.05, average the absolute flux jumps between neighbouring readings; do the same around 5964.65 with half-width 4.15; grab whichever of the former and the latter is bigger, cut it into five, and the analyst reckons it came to 0.0528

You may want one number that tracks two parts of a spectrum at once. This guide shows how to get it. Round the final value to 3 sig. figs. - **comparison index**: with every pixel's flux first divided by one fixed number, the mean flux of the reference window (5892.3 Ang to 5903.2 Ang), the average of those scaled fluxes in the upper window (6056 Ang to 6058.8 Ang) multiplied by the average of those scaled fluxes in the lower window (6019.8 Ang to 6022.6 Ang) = 1.26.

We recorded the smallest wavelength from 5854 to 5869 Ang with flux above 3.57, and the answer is 5855.11 Ang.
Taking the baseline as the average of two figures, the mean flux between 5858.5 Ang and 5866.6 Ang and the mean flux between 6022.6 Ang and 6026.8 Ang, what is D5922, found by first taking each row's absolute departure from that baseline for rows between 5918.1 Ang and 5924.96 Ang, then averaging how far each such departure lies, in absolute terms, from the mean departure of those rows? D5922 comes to 0.180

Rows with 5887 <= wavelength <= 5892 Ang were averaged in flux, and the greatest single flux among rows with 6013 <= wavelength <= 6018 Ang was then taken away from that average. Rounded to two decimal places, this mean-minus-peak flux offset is -1.17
